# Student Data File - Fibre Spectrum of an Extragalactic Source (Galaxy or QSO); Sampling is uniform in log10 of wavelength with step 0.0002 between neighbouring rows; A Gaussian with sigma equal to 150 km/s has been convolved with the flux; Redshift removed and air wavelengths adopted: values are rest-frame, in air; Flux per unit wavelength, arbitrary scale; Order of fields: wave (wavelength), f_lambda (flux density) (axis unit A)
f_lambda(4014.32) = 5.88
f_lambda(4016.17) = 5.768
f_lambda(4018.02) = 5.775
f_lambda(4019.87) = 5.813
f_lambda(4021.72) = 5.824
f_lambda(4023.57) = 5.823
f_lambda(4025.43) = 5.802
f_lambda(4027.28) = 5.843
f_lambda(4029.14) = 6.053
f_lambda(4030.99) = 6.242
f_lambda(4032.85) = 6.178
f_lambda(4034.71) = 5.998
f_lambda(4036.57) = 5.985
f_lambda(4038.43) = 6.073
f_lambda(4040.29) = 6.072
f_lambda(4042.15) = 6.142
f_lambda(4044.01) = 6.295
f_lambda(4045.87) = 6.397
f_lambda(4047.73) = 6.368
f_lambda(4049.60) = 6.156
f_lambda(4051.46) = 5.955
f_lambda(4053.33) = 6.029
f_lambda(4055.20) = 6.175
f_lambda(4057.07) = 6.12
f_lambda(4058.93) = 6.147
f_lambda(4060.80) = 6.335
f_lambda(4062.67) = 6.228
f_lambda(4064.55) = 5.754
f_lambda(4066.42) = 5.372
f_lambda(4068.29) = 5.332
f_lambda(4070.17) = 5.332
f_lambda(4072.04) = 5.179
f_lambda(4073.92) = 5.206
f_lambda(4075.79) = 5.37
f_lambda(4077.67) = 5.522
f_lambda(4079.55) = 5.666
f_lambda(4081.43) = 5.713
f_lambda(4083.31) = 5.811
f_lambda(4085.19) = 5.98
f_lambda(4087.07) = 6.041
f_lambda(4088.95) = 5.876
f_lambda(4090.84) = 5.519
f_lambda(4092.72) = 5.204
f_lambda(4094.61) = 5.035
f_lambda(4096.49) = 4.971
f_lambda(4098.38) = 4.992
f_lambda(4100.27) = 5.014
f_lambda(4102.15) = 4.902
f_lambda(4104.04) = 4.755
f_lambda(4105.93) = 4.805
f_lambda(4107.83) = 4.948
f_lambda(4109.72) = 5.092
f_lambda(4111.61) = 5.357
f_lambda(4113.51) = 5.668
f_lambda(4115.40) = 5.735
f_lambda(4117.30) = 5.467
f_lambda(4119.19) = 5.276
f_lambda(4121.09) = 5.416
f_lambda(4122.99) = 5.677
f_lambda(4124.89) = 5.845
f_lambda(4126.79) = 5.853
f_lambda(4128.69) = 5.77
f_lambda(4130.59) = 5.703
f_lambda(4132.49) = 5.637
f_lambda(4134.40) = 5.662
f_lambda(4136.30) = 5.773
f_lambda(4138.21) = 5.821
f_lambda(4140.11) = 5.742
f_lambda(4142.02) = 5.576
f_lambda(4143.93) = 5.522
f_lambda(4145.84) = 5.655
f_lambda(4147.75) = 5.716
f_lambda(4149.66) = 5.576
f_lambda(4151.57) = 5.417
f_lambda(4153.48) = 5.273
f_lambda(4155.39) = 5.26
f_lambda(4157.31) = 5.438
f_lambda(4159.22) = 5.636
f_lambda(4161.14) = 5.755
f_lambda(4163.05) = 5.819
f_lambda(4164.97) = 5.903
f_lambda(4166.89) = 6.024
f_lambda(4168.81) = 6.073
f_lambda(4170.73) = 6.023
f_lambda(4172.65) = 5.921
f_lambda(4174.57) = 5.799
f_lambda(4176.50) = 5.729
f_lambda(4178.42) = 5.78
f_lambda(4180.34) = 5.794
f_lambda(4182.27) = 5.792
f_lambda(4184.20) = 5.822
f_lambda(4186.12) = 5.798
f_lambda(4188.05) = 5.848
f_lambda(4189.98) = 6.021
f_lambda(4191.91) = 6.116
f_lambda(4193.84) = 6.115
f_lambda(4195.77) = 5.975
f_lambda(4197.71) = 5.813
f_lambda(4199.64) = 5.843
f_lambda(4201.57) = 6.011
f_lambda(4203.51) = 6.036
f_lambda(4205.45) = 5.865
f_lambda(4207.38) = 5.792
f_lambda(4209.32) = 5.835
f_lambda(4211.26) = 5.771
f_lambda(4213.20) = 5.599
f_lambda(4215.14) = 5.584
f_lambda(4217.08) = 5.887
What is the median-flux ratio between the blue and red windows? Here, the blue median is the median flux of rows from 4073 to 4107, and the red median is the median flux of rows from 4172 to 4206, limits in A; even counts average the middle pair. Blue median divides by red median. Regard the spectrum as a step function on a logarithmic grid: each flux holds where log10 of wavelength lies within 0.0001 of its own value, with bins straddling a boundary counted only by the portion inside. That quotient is 0.90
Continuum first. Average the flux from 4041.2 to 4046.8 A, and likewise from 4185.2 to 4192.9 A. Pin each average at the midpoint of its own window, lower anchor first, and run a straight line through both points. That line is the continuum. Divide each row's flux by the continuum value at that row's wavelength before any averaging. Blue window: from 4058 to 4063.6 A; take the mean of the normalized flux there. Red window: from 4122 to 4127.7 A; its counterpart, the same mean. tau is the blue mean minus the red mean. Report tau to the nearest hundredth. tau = 0.05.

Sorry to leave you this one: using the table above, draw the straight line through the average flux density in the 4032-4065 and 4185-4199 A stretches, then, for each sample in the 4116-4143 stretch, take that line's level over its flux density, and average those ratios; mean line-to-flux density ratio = 1.07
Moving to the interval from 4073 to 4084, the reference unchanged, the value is 1.10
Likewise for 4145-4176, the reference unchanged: 1.05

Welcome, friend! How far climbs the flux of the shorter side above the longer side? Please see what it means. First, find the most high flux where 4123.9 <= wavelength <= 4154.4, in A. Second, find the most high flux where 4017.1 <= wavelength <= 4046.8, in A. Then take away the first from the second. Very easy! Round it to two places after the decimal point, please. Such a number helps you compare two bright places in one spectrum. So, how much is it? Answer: 0.54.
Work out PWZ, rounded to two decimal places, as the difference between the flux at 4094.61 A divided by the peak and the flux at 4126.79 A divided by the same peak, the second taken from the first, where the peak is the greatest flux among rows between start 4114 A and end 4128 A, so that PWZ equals -0.14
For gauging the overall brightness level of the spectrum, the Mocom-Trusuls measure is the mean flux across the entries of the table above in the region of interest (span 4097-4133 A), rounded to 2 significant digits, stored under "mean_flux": 5.4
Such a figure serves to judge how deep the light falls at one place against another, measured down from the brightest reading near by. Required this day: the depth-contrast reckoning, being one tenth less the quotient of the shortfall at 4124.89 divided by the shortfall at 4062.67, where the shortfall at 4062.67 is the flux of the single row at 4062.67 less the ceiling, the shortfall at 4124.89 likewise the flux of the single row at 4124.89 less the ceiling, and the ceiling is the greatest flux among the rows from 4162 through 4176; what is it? 2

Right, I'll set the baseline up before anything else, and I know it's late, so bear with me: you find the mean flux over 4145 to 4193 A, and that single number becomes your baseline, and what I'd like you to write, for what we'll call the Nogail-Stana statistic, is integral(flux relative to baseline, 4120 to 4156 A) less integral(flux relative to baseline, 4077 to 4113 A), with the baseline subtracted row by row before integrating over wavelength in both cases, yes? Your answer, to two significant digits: 11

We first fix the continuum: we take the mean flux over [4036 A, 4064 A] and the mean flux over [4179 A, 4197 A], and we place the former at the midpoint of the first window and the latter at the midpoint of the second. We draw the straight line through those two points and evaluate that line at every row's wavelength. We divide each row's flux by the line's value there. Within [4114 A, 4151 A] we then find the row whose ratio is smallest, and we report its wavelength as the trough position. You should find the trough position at 4119.19 A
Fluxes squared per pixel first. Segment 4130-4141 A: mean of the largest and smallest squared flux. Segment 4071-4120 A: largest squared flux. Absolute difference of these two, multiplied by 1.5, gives 5.5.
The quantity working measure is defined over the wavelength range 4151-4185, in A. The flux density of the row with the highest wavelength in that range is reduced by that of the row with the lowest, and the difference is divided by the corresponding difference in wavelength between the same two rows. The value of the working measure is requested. 0.012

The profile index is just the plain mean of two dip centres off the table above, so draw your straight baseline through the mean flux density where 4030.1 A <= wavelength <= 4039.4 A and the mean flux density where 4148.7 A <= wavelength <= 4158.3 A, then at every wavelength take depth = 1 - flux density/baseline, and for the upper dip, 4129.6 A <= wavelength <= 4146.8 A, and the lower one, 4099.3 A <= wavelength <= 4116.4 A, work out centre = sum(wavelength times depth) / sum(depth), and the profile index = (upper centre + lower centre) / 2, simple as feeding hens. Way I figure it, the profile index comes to 4121.5 A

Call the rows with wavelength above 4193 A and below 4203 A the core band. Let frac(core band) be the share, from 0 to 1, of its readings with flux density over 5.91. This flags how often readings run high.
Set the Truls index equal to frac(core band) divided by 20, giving 0.030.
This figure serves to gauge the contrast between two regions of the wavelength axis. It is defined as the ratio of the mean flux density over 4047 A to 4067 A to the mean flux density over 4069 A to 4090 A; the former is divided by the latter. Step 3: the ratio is 1.08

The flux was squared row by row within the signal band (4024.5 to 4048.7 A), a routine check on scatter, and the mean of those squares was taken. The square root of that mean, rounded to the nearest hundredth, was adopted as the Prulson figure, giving 6.11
